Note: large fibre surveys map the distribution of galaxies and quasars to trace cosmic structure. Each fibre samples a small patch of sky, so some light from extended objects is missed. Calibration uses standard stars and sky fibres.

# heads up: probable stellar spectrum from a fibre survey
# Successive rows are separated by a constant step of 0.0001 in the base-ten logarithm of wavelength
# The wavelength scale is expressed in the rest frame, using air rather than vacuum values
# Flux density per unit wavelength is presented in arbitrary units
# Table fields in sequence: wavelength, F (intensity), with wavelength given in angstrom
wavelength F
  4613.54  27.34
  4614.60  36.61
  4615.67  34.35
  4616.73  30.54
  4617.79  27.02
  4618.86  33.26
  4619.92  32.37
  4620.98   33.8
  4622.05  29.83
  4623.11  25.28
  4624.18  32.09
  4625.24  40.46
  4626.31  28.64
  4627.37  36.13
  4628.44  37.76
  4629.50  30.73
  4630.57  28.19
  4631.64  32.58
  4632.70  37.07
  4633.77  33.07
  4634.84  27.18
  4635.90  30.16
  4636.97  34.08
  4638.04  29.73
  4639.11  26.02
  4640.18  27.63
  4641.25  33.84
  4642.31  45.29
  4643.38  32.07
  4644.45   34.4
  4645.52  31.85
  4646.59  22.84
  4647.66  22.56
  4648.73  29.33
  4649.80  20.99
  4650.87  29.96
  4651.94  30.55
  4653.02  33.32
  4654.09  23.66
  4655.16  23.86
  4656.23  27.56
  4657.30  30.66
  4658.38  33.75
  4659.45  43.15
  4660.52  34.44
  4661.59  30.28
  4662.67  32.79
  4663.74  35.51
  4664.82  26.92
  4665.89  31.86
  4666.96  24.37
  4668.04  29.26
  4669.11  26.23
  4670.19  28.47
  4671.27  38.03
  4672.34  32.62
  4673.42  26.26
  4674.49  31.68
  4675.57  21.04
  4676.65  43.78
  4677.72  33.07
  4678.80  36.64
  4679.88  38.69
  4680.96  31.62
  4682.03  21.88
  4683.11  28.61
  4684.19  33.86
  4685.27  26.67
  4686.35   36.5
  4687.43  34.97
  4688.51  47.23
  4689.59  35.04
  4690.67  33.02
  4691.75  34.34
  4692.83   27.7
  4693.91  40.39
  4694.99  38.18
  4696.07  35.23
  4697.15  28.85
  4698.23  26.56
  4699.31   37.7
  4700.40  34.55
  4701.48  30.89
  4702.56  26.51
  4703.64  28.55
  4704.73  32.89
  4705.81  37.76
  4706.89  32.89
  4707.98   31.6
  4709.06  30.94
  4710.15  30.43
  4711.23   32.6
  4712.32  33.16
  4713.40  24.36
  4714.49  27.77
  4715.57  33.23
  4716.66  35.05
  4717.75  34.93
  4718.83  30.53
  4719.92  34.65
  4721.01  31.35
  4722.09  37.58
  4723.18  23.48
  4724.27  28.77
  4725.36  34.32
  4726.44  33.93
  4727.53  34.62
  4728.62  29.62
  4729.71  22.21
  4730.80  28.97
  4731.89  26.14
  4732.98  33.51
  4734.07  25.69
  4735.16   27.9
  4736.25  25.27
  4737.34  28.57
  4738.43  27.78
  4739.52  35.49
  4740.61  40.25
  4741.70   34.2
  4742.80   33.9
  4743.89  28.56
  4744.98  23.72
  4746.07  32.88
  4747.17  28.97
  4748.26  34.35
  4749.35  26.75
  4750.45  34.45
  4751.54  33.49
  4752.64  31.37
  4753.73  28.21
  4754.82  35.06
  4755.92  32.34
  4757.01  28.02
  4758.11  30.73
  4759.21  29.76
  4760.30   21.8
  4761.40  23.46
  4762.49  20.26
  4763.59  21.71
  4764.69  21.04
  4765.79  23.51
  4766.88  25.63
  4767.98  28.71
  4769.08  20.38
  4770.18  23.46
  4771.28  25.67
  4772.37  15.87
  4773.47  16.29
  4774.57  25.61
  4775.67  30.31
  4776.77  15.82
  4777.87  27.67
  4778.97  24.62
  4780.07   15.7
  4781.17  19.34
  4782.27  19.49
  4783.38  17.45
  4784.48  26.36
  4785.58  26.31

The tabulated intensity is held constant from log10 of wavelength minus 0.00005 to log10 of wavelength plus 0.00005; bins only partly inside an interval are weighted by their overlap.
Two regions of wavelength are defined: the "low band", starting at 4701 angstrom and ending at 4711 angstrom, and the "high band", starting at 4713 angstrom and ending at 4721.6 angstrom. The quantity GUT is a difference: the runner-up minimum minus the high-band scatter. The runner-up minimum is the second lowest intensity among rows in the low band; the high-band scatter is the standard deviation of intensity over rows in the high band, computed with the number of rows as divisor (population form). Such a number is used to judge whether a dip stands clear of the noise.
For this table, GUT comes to 25.0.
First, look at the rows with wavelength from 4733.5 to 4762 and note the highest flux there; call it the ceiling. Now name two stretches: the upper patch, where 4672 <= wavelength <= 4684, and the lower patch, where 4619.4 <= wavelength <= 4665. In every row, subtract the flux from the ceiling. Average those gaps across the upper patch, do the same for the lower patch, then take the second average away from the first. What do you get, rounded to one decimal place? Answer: -0.2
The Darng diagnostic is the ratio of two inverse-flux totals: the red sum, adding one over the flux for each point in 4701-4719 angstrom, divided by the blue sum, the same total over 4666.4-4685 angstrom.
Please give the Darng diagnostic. 0.96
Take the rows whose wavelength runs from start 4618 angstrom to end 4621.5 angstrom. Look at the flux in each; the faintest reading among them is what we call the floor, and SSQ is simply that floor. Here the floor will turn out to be 32.37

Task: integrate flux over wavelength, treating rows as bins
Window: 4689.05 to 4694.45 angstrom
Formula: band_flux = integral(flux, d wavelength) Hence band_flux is 184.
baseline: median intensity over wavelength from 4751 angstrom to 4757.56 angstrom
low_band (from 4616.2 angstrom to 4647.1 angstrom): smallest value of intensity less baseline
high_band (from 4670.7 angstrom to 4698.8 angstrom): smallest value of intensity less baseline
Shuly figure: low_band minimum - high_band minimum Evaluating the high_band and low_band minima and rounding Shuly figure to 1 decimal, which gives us 1.8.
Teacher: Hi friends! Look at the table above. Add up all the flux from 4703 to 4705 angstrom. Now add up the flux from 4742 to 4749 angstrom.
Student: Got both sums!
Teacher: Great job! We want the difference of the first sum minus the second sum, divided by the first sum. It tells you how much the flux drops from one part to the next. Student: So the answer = -2.0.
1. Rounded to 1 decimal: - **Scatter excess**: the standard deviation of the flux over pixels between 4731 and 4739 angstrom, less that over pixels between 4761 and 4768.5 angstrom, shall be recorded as -0.1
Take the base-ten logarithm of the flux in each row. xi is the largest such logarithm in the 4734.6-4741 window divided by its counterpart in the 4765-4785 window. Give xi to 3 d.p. 1.083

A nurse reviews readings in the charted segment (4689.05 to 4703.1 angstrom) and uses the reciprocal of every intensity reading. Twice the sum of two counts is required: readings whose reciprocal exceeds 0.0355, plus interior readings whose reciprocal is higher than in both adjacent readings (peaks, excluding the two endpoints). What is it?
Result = 12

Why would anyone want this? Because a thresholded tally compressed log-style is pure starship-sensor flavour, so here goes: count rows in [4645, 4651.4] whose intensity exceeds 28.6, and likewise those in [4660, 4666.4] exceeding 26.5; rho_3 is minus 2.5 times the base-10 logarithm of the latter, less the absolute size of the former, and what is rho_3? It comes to -4.9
